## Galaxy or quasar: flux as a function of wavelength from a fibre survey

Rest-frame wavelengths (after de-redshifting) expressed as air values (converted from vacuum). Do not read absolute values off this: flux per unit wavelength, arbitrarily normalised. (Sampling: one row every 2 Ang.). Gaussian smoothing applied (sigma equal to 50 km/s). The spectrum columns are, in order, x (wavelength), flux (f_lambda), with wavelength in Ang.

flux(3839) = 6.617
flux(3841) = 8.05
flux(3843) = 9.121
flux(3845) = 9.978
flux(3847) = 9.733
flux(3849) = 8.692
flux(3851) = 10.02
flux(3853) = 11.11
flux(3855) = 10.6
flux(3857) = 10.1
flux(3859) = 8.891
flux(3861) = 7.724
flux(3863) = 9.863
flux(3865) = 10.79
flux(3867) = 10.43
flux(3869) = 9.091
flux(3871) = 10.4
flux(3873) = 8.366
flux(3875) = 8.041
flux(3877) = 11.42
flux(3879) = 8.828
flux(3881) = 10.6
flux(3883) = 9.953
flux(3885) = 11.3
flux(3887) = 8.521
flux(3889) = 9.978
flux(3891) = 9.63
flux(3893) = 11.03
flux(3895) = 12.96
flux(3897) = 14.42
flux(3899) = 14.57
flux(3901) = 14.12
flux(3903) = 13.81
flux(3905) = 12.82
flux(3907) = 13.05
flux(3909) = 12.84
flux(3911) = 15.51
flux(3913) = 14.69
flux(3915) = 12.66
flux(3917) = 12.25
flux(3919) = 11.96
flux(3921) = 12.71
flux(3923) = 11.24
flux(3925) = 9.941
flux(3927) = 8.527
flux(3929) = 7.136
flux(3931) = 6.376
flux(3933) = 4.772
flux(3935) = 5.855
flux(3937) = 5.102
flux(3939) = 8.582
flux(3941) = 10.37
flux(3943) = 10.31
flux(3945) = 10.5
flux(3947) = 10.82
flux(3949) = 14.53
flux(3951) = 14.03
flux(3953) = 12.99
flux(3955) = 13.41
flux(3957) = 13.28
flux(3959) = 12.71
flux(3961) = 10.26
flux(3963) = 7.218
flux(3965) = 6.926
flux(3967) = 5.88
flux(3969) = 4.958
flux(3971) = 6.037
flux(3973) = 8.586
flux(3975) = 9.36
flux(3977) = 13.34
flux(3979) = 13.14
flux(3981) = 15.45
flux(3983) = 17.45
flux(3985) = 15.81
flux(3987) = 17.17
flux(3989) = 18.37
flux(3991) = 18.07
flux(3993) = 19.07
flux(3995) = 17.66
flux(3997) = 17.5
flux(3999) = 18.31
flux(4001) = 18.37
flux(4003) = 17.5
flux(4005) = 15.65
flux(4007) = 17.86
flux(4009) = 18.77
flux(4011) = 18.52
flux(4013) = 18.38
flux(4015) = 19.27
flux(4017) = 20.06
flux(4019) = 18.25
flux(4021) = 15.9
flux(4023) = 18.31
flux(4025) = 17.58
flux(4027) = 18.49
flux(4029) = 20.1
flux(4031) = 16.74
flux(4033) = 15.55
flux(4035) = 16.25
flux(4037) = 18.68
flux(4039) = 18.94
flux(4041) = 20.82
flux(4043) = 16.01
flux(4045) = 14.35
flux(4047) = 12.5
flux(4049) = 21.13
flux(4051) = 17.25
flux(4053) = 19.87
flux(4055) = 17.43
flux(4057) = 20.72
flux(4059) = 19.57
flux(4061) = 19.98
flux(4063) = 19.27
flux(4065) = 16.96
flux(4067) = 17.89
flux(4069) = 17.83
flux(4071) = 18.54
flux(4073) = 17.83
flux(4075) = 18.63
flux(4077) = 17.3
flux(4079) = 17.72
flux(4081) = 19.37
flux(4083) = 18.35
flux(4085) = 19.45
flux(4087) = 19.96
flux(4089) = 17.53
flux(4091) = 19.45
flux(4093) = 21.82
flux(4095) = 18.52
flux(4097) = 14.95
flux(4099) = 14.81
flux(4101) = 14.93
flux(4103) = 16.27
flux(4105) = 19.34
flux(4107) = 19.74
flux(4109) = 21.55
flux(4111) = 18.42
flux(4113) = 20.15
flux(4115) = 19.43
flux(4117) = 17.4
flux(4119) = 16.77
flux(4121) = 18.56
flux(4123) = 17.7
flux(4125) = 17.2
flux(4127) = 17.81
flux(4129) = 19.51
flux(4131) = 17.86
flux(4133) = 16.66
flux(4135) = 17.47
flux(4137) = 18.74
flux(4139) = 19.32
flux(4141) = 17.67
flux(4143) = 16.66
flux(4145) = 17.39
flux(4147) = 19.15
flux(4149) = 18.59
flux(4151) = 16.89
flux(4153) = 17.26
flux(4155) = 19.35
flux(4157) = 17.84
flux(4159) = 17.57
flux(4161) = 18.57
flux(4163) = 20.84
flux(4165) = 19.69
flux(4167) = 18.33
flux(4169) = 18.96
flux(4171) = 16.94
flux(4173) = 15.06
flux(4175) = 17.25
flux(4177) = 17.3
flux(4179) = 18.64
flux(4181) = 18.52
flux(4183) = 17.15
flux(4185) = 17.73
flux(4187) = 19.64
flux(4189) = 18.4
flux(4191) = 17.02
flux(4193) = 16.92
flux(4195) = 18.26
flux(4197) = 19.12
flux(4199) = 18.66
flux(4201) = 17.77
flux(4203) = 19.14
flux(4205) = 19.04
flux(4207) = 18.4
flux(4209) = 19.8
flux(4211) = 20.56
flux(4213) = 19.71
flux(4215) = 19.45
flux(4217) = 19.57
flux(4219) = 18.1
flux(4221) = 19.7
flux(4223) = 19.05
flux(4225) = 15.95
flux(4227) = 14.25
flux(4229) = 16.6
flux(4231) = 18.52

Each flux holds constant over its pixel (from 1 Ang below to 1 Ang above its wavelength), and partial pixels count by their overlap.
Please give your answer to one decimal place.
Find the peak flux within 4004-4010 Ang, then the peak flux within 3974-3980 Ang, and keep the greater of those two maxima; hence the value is 18.8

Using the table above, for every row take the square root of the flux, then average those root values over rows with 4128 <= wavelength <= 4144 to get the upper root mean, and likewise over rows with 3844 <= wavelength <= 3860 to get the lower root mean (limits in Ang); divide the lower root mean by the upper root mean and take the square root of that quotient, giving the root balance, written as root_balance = 0.861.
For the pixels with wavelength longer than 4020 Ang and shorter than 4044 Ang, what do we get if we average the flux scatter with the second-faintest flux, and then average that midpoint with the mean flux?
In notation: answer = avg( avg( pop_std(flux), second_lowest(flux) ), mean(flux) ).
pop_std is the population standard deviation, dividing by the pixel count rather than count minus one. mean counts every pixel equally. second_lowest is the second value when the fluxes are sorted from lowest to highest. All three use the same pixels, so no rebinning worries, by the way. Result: 13.3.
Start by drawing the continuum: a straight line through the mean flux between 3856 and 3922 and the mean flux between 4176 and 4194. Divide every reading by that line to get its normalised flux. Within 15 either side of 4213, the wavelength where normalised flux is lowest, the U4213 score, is 4227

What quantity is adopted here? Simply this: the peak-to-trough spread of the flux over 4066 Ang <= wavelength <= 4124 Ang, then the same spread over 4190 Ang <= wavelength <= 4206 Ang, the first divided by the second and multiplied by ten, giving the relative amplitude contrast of 32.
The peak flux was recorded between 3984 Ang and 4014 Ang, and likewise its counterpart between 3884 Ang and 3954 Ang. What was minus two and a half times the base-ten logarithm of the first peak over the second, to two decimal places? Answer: -0.22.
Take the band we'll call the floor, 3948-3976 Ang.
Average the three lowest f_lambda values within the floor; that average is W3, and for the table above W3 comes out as 5.6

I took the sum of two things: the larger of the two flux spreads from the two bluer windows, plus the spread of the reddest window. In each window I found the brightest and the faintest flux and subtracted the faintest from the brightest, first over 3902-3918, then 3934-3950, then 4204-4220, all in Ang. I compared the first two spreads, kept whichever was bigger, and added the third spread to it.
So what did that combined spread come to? 12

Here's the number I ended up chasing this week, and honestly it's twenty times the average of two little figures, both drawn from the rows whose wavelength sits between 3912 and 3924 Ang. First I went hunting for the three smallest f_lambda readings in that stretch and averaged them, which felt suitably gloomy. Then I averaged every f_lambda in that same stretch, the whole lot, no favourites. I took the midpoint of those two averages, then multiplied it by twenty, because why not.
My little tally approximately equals 244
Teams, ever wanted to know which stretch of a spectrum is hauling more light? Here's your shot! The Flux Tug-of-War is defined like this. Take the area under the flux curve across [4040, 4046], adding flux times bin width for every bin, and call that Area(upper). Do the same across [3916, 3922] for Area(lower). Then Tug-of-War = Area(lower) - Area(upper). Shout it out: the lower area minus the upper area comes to -29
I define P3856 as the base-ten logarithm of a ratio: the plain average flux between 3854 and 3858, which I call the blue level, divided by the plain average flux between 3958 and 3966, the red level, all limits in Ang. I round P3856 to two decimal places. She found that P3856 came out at 0.05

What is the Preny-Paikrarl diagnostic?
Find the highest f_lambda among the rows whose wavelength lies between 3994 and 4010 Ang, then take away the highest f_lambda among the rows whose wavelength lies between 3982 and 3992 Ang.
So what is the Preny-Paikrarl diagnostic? 0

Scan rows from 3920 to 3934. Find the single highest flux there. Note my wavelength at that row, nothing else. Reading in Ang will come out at 3921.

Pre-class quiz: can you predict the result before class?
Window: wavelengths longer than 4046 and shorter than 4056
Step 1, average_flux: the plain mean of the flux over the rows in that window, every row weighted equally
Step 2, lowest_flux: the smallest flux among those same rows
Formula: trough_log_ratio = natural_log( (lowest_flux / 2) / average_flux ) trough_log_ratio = -1.04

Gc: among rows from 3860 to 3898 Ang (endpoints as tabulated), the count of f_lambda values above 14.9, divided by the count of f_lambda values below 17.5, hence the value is 0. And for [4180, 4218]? 6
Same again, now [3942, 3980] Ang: 0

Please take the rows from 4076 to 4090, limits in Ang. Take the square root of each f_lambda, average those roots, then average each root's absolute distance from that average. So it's 0.106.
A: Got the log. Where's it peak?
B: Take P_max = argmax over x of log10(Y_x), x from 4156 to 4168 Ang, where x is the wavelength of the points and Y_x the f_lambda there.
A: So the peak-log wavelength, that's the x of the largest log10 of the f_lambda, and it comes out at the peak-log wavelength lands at 4163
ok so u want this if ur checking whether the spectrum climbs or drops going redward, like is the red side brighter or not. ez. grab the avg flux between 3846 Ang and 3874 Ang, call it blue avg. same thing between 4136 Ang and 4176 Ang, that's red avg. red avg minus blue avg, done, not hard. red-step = 8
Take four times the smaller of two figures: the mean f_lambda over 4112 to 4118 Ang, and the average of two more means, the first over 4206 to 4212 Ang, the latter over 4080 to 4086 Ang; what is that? 76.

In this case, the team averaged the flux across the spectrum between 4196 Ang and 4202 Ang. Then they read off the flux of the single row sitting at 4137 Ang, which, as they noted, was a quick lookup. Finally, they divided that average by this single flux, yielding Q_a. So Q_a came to 0.99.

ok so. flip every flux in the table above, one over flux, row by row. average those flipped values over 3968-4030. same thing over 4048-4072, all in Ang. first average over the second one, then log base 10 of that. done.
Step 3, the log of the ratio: 0.11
